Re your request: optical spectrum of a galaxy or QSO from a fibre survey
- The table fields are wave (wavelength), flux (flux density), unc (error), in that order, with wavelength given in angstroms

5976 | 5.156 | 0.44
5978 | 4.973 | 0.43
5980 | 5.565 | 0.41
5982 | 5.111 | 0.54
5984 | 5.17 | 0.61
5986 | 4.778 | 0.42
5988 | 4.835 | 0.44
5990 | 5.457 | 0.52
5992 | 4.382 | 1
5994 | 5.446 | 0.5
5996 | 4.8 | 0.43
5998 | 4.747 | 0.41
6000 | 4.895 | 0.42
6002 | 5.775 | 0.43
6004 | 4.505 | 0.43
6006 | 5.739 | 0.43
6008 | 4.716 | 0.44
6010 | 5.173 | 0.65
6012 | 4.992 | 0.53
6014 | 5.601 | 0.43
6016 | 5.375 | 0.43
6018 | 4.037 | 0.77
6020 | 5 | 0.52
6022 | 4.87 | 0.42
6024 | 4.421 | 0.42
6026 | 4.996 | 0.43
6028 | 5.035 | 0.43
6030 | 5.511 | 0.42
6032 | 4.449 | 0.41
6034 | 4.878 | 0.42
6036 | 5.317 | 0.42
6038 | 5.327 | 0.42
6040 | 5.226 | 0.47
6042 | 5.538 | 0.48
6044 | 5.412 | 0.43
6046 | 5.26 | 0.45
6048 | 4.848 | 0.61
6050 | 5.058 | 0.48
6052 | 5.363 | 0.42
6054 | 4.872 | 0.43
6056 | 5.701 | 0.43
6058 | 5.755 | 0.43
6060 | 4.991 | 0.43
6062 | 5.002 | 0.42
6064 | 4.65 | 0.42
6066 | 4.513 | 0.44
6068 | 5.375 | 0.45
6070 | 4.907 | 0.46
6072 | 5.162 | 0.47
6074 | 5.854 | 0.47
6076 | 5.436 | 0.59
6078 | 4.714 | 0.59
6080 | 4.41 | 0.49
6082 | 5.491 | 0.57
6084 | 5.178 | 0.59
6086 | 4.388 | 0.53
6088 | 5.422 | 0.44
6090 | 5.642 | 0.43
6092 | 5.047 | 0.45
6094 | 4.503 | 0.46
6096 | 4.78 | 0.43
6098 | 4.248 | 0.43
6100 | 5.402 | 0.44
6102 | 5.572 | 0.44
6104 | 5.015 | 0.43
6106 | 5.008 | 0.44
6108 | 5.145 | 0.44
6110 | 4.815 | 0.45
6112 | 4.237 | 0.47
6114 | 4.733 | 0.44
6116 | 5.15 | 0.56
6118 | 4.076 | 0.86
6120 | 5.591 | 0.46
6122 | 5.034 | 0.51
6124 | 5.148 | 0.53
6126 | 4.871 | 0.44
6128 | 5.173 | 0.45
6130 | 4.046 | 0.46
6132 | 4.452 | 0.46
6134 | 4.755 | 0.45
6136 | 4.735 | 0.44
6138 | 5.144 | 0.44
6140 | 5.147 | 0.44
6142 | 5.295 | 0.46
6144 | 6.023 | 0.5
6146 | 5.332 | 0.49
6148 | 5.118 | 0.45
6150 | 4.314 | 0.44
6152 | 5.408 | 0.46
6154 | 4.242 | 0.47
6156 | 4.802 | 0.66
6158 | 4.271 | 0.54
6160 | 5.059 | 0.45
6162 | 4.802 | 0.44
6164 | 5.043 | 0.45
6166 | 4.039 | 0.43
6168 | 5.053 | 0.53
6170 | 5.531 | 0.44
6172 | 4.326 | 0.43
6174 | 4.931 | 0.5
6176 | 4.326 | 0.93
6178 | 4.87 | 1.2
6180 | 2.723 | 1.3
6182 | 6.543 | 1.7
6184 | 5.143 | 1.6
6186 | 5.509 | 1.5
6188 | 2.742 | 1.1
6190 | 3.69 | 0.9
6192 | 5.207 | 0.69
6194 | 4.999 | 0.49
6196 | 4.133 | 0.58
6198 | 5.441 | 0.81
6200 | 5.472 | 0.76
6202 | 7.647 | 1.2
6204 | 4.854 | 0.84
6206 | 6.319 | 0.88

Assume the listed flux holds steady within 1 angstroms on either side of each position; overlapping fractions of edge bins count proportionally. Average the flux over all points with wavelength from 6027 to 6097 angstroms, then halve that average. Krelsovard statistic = 2.56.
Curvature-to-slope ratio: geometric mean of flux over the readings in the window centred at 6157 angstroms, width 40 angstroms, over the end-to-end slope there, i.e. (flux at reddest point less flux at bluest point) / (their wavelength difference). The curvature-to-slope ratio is -227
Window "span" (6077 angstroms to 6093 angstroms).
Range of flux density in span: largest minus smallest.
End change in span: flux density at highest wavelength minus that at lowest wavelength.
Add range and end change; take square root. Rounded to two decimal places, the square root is 1.26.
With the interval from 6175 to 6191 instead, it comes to 1.78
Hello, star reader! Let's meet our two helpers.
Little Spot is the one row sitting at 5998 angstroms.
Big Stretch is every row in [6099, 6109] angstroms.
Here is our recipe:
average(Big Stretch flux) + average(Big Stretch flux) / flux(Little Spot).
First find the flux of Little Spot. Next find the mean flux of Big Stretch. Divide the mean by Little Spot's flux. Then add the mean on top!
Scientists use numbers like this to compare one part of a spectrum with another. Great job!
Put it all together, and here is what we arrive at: 6.3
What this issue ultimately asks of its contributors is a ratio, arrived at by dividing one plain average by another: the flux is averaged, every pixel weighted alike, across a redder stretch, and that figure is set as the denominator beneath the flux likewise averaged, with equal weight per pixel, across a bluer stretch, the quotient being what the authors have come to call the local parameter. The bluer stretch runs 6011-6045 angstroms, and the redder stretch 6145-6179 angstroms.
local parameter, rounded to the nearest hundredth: 1.06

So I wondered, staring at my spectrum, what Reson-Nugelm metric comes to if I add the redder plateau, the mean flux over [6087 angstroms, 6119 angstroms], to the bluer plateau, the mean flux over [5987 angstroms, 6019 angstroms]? 9.95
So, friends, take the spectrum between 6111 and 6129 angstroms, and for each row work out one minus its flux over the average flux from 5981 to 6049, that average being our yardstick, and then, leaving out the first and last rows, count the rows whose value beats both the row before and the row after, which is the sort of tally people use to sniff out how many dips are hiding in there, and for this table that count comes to 3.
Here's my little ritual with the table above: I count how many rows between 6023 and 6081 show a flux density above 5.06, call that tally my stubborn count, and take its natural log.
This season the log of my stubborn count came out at 2.64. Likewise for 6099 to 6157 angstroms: 2.64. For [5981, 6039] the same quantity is 2.48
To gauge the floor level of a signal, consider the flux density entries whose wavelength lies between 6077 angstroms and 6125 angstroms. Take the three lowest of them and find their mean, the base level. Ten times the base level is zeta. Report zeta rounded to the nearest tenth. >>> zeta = 41.9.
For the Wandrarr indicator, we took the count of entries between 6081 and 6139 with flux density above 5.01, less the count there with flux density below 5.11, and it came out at -2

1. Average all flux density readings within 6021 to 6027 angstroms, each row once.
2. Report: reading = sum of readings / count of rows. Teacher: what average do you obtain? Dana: 4.76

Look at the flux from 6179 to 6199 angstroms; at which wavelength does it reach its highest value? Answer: 6182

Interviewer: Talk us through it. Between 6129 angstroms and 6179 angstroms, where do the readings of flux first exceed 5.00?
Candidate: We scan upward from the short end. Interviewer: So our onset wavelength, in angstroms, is 6138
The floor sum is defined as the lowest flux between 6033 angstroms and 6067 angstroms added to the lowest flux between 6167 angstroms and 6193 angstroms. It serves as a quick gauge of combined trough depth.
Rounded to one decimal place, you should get 7.2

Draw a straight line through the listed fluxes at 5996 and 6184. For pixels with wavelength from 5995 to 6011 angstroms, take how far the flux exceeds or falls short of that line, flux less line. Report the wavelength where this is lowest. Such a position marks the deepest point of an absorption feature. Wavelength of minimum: 6004 angstroms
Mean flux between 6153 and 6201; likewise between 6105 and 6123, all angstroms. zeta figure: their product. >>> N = 22.9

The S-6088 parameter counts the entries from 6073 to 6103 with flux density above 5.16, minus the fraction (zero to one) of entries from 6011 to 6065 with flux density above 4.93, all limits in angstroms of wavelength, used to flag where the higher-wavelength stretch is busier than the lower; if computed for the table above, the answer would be 7.3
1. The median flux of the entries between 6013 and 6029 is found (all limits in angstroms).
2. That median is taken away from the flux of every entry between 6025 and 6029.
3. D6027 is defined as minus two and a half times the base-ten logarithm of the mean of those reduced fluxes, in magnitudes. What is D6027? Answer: 4.4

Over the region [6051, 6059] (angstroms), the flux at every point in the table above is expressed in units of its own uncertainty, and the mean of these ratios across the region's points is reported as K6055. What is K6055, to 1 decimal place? 12.7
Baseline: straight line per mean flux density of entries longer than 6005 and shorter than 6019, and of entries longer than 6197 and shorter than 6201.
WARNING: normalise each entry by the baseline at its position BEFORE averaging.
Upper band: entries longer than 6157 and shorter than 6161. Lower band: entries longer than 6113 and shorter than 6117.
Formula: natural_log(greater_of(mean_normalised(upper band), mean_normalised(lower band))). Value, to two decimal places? -0.07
